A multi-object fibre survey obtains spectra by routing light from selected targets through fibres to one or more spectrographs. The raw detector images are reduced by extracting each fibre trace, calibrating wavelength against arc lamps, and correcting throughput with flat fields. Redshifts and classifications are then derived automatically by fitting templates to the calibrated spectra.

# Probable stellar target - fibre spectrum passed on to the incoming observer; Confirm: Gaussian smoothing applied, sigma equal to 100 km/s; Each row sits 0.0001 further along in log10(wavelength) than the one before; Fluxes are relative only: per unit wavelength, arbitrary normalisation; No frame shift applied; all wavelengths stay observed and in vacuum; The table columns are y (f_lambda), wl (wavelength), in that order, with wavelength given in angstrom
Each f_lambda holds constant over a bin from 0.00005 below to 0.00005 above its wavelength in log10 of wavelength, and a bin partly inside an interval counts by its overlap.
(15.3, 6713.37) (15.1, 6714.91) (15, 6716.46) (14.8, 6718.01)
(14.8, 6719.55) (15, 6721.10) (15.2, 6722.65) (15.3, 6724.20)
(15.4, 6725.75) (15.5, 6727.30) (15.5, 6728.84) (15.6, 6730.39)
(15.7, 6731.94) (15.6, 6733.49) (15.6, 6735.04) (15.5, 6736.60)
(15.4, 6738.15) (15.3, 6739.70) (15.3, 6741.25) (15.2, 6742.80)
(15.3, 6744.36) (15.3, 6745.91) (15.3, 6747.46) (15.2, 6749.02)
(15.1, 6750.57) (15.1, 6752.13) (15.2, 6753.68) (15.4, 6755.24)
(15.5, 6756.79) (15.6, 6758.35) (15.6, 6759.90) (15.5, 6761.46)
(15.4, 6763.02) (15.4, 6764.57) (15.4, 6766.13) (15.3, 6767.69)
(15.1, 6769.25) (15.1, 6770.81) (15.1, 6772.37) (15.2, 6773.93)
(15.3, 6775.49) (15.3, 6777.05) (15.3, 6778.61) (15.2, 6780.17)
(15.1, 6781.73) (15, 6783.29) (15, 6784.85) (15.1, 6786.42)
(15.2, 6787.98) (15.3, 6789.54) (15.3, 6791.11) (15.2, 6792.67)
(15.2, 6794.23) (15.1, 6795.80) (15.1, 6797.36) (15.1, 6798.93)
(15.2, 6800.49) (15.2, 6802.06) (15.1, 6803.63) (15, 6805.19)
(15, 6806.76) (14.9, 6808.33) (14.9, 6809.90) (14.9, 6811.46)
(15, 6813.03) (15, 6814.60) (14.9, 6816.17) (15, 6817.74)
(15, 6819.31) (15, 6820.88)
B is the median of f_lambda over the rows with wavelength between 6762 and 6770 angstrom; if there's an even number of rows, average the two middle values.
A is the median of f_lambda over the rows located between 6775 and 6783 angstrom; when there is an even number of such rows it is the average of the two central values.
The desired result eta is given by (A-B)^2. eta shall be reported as 0.010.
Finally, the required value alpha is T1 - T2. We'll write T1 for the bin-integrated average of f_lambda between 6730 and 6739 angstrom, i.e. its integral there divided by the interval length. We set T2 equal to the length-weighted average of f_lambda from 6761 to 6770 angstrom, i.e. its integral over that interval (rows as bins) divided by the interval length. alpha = 0.21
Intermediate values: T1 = 15.55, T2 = 15.3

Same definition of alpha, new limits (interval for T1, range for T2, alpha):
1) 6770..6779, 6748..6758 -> -0.05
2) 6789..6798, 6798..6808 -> 0.12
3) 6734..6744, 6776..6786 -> 0.22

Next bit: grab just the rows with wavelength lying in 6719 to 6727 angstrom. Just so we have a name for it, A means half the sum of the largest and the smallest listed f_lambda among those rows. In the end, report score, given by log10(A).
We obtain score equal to 1.18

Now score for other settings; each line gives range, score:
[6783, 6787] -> 1.18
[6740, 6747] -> 1.18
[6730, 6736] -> 1.19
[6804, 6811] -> 1.17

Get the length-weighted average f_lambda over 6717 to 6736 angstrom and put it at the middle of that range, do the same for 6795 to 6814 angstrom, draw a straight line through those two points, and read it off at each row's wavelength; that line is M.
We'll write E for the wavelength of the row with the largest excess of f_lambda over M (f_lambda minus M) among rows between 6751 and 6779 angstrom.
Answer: 6759.90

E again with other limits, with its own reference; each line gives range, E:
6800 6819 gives 6802.06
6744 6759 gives 6758.35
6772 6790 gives 6789.54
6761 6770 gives 6761.46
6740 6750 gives 6747.46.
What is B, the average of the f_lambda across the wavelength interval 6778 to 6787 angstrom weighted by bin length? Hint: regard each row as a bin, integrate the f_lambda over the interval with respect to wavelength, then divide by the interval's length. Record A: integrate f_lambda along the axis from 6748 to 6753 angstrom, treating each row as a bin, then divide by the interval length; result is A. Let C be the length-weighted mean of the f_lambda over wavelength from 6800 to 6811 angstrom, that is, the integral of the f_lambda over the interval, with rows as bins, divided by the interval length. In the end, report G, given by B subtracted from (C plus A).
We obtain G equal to 15.1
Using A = 15.1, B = 15.1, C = 15.0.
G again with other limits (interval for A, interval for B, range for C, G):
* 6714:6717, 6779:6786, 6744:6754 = 15.2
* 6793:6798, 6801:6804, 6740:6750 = 15.3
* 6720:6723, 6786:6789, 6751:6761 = 15.2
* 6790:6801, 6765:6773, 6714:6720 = 14.9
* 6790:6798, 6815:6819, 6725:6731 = 15.7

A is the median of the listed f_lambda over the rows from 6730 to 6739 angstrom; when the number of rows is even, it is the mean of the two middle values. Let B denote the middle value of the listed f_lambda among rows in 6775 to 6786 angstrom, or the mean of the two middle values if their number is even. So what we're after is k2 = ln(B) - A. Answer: -12.9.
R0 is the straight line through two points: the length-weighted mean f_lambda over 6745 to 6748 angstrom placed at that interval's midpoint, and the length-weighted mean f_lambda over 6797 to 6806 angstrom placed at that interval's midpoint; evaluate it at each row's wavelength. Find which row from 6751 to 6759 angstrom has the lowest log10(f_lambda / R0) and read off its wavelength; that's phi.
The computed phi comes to 6752.13 angstrom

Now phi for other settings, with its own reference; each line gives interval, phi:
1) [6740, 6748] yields 6742.80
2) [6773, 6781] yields 6773.93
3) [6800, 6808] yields 6805.19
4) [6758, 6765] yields 6763.02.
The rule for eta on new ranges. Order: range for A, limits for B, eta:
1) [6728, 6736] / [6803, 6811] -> 0.360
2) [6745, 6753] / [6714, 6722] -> 0.040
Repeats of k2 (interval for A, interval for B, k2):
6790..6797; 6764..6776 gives -12.5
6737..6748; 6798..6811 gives -12.6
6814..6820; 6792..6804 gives -12.3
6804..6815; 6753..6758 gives -12.3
